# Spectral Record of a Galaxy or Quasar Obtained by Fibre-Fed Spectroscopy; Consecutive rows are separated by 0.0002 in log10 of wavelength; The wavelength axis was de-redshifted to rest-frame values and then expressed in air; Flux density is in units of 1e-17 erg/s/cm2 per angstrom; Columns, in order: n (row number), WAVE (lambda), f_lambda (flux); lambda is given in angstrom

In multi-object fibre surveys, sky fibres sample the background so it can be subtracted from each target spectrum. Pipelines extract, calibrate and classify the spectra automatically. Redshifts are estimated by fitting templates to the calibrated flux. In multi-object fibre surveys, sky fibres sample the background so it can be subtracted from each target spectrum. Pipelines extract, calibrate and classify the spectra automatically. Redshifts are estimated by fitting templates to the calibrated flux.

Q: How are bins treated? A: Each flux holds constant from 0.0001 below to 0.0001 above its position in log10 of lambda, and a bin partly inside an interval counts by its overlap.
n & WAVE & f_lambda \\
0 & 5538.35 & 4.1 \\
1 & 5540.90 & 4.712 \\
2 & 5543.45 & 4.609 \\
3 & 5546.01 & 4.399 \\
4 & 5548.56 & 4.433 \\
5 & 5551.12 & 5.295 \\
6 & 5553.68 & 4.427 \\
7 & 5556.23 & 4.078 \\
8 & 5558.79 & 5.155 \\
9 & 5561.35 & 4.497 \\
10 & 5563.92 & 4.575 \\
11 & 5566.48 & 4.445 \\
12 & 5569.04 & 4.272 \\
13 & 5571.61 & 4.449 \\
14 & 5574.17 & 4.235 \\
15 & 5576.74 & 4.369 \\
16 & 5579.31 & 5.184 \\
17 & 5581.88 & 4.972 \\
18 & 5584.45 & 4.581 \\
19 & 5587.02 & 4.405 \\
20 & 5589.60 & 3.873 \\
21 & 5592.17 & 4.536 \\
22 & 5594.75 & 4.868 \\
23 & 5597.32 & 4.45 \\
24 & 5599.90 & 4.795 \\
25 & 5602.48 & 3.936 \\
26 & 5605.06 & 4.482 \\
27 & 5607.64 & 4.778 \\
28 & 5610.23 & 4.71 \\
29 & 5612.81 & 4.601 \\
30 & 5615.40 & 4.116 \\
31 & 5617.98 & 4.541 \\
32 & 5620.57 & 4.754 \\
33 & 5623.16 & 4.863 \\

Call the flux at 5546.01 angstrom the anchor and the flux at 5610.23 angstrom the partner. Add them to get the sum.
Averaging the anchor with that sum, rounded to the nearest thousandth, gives 6.754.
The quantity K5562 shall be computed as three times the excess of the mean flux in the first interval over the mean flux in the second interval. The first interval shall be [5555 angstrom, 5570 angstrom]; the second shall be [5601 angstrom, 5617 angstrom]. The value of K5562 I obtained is 0.20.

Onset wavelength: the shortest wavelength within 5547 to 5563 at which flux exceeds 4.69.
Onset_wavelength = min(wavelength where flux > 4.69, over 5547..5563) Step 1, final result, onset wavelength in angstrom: 5551.12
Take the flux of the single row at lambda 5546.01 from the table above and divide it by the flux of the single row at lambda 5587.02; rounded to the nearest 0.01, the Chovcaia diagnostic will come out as 1.00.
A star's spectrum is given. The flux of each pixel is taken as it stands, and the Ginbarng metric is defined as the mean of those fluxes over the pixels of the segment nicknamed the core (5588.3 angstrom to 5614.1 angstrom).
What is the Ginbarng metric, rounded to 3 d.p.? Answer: 4.503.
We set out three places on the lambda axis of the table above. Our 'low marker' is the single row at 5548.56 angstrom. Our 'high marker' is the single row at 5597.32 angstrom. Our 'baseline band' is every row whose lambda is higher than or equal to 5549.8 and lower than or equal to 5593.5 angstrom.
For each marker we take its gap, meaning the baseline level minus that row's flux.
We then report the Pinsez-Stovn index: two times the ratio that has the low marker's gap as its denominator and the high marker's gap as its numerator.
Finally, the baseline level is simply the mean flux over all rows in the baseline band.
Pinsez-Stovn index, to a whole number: 2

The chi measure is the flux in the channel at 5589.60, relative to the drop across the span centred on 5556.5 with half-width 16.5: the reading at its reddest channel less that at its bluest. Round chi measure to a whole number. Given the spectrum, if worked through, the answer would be -15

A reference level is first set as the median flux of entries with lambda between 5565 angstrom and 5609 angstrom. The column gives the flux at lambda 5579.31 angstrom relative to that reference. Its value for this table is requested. 0.73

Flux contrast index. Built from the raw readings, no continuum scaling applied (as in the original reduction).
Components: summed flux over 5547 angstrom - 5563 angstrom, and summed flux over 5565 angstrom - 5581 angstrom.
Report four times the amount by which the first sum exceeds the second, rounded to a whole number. 4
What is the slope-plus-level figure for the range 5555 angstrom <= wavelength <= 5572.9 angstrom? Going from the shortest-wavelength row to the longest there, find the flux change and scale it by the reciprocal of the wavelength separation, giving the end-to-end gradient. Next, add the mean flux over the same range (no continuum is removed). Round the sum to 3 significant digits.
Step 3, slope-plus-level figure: 4.52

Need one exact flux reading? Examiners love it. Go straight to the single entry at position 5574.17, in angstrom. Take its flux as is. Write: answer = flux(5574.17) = 4.235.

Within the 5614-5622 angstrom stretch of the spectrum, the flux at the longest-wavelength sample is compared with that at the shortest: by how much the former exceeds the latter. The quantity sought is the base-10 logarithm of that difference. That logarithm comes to -0.20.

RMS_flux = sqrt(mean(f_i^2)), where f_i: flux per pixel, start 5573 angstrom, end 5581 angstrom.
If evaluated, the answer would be 4.62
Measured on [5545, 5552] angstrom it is 4.73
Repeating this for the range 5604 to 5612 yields 4.66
